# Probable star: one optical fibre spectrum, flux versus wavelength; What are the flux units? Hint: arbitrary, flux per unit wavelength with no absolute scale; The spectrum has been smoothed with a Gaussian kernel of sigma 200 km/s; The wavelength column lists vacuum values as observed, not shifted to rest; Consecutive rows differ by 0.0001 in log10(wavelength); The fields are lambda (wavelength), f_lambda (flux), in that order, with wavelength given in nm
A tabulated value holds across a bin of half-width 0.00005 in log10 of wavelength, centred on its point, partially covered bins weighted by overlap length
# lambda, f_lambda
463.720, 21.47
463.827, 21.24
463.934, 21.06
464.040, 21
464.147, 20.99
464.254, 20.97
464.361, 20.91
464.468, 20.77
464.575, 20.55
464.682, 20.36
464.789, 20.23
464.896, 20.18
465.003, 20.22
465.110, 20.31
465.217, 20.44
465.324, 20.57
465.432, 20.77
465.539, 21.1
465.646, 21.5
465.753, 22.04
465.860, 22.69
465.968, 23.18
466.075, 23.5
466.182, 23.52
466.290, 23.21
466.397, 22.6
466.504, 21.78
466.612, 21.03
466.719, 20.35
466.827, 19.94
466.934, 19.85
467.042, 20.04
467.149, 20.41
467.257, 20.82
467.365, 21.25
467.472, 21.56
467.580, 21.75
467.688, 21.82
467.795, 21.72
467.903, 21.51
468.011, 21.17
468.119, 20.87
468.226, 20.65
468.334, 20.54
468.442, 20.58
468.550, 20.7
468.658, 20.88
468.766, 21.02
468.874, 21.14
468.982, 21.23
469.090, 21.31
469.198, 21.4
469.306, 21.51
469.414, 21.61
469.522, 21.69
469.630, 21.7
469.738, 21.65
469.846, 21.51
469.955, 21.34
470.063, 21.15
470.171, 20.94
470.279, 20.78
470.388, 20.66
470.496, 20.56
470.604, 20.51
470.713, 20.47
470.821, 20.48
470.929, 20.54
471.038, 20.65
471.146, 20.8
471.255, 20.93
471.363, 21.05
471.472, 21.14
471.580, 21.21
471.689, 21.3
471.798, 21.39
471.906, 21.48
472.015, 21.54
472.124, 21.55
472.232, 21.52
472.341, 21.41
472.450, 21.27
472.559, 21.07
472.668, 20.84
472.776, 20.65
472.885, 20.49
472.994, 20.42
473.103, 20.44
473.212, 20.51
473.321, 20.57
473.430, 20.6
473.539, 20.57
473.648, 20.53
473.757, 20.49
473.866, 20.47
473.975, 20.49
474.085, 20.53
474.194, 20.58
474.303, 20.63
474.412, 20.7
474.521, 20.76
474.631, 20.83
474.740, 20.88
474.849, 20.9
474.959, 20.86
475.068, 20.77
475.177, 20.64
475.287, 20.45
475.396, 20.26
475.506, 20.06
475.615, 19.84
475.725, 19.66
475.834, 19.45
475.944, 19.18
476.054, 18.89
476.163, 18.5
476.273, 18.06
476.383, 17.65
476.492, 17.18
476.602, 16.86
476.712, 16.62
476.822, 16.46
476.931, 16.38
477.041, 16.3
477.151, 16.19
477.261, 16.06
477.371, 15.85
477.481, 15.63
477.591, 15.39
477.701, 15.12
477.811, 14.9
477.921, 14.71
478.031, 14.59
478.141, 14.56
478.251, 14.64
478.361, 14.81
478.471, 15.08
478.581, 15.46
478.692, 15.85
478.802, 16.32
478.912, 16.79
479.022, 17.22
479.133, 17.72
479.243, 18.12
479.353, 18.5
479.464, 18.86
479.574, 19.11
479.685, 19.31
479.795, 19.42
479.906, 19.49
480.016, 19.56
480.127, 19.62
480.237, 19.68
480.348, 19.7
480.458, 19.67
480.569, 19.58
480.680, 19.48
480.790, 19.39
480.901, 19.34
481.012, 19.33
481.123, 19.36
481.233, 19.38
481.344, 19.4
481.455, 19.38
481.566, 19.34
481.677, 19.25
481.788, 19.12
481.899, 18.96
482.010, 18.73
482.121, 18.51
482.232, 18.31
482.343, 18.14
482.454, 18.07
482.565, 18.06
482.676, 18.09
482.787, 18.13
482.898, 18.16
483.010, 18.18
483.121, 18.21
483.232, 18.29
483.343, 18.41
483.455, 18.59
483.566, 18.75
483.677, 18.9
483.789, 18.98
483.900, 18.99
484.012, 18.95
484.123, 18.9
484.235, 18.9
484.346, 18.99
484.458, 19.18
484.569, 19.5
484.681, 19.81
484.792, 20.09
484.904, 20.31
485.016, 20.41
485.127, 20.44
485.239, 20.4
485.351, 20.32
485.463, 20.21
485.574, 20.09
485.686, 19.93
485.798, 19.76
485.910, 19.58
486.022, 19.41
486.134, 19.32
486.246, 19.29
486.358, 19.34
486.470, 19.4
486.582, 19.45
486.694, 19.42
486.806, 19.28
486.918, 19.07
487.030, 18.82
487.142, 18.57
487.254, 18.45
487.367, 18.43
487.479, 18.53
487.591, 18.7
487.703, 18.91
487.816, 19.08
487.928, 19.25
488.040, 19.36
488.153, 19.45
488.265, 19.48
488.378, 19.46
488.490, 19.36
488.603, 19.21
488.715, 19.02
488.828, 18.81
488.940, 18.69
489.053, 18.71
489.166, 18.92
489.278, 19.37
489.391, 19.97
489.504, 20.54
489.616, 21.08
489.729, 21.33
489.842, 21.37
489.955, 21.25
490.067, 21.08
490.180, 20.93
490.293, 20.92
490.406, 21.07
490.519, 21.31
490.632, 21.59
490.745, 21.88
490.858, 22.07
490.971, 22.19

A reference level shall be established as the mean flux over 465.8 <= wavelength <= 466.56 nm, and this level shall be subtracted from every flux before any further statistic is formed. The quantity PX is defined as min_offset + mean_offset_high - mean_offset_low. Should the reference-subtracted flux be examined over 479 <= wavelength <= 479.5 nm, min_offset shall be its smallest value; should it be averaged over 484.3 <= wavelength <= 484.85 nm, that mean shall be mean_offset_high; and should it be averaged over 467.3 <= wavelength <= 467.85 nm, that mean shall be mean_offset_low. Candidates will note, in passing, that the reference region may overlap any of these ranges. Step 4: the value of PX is -7.8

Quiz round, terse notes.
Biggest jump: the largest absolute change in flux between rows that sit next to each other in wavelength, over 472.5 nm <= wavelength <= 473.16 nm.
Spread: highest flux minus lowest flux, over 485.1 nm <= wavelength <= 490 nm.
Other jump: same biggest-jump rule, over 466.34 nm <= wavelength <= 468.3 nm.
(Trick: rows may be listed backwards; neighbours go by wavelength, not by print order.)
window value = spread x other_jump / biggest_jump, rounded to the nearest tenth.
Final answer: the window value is 10.5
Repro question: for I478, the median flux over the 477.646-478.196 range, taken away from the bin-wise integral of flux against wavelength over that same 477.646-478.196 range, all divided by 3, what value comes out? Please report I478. -2.19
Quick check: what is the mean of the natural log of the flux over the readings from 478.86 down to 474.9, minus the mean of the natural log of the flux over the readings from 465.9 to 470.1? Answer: -0.22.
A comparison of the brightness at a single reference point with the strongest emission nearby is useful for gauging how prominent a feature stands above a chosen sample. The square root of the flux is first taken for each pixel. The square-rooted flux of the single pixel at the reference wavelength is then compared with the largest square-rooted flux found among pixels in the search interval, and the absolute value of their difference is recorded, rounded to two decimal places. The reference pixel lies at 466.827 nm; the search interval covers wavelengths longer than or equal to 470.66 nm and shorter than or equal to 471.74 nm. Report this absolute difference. 0.15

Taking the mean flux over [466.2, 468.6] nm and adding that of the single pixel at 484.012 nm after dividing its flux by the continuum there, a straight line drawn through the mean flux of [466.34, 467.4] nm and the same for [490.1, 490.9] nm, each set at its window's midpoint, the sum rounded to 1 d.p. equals 22.0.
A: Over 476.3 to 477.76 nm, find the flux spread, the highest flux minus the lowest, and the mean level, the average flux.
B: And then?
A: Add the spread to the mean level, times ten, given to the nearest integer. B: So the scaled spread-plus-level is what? 188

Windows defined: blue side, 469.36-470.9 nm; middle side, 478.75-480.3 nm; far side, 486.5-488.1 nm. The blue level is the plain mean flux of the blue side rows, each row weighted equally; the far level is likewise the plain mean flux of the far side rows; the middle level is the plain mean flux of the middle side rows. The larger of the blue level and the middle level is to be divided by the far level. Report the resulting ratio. 1.11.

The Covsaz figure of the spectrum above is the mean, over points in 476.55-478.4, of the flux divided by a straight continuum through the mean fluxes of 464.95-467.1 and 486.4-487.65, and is 0.78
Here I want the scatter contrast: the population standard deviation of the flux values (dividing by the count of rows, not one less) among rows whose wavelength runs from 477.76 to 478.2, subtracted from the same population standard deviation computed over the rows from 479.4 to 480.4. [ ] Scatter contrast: 0.1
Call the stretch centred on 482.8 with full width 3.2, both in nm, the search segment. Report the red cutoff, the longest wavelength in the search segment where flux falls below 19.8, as 484.346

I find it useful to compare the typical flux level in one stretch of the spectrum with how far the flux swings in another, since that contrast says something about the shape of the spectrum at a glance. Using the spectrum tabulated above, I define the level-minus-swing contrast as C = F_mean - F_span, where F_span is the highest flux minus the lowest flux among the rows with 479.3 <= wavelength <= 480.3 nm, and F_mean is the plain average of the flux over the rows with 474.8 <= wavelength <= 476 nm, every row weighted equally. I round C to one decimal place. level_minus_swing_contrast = 19.0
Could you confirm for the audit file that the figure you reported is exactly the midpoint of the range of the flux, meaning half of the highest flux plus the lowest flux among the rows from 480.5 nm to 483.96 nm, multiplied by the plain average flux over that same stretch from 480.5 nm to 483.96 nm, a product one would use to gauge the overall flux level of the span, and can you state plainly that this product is 354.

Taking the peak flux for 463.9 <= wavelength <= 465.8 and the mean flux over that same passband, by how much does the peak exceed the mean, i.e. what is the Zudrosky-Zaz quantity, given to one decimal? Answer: 1.3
